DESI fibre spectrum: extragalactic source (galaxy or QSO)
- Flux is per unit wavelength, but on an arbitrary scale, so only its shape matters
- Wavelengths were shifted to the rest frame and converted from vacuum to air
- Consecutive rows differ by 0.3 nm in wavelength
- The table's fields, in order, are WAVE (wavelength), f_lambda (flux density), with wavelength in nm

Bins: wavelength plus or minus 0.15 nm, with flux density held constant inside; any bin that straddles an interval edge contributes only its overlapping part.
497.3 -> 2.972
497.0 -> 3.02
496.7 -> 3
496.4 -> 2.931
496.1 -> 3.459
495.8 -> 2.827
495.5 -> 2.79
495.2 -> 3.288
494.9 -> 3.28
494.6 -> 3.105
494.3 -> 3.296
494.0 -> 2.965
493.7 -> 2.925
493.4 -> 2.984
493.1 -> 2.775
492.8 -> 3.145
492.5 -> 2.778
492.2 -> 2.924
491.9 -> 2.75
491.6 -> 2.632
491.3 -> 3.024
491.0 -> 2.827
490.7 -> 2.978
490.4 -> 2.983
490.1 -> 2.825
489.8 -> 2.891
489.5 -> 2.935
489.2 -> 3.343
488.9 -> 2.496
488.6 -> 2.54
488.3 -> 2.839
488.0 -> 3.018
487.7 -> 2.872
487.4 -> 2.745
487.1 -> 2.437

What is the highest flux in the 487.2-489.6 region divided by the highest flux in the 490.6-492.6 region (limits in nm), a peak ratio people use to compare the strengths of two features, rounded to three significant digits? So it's 1.11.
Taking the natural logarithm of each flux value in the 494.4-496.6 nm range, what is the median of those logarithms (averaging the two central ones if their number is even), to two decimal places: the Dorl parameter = 1.13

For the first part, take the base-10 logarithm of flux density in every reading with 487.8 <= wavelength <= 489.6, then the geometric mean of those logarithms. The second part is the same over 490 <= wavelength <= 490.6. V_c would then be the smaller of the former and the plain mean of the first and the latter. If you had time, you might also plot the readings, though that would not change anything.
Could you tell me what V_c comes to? 0.452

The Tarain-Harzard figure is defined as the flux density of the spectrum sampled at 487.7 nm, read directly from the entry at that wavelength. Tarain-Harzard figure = 2.872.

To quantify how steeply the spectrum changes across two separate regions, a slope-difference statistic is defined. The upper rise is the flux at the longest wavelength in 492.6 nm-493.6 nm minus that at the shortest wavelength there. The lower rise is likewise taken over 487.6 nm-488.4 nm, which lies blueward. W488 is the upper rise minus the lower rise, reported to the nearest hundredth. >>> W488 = -0.13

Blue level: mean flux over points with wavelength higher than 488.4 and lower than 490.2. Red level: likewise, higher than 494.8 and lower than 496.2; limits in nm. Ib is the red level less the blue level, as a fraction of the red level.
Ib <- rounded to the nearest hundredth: 0.09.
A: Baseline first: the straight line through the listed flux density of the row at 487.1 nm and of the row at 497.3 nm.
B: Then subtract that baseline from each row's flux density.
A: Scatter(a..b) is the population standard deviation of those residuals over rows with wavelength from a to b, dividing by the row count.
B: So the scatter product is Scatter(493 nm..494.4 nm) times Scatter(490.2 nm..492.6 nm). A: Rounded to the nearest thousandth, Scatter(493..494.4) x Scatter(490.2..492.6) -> 0.023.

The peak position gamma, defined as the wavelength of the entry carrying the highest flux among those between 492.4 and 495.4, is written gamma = 494.3 nm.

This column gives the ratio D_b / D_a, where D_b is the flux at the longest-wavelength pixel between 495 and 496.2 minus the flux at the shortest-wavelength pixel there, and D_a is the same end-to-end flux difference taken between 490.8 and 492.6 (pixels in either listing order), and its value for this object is -3.5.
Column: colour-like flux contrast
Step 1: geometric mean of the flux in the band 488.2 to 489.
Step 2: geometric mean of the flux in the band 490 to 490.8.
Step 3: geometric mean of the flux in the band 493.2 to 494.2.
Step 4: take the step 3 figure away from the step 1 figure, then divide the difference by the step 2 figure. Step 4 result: -0.12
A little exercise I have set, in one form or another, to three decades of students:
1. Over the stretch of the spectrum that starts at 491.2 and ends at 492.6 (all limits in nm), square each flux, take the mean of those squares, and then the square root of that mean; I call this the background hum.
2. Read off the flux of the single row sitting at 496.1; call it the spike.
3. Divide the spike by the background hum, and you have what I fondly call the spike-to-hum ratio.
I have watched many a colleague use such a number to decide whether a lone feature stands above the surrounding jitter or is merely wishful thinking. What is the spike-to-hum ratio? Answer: 1.22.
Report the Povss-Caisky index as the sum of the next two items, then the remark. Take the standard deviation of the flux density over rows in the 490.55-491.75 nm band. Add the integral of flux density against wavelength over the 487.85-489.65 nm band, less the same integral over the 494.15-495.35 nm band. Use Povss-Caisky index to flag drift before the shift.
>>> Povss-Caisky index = 1.4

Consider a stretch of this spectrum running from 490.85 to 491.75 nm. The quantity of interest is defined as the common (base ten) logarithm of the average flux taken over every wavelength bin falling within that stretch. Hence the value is 0.451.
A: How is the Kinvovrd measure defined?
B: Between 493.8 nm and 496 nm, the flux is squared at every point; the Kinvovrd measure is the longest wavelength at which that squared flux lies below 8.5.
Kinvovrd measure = 495.8 nm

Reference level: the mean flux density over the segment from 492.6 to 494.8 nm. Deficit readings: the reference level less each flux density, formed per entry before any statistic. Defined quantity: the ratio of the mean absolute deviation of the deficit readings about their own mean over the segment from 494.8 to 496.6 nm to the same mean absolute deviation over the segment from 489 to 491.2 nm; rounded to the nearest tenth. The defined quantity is 2.2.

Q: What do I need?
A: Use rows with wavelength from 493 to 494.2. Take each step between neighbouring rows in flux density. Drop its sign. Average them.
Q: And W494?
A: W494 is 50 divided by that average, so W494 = 487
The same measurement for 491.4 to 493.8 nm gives 243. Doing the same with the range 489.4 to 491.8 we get 346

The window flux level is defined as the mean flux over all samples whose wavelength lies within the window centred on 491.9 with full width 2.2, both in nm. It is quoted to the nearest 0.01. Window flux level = 2.87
